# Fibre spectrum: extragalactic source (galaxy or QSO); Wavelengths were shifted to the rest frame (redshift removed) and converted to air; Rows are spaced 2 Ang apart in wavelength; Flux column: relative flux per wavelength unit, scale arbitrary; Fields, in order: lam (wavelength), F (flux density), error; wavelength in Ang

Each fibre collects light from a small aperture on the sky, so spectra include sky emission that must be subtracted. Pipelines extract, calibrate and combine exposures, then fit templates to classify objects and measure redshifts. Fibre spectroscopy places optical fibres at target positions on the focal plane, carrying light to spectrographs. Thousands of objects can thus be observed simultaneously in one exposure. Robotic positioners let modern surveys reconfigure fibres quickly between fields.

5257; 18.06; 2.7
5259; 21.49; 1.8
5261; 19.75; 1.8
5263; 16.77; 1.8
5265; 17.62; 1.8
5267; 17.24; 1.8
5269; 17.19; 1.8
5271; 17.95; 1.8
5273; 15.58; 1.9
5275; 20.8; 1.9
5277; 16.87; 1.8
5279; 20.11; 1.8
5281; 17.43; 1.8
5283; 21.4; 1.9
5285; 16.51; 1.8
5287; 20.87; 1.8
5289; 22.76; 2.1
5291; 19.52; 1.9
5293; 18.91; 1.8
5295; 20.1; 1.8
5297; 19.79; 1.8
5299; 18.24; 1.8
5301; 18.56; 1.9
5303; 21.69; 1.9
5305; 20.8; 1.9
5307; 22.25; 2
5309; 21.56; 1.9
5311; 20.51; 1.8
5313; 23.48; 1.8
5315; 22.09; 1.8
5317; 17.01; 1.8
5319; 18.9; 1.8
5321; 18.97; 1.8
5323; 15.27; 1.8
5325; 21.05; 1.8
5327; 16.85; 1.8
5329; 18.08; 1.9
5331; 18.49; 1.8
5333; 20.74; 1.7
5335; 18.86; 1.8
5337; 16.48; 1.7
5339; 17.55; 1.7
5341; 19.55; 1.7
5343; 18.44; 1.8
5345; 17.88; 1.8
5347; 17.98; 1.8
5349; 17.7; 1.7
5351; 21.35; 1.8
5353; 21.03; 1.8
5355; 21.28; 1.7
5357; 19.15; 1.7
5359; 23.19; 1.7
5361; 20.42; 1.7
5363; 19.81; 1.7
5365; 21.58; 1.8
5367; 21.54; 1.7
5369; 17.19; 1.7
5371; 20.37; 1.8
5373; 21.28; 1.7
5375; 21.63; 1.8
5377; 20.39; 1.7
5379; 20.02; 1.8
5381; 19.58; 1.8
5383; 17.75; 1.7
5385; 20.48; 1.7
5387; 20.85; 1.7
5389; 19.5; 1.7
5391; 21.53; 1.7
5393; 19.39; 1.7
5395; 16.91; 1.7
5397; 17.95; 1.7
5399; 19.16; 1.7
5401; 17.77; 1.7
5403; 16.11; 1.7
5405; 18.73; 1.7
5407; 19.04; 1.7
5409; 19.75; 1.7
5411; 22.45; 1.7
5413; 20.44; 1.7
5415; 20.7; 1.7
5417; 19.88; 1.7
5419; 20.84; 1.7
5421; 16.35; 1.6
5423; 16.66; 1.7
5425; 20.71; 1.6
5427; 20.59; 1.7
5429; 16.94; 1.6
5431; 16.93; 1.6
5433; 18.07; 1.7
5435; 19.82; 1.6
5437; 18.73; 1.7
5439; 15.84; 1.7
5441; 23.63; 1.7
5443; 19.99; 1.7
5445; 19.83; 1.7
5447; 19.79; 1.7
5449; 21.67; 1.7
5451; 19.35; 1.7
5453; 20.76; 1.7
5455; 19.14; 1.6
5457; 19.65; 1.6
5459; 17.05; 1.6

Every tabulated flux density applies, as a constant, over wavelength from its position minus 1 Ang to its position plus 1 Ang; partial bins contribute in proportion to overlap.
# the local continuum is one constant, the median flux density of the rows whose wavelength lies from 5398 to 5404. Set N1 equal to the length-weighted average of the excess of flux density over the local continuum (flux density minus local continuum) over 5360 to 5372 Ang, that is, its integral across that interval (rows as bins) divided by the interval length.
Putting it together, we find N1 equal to 2.4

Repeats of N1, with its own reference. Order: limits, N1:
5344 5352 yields 1.0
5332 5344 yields 0.8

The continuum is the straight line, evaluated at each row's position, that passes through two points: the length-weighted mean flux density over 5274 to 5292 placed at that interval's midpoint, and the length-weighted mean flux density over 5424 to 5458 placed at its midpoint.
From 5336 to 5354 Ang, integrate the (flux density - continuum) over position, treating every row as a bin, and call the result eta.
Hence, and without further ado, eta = -16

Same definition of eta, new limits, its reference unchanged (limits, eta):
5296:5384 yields 12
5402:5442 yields -16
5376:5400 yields -2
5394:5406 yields -21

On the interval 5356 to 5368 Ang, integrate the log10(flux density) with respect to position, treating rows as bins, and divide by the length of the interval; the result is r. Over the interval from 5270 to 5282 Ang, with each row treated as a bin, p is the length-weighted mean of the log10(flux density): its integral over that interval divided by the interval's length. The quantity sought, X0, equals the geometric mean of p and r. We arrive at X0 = 1.288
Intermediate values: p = 1.26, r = 1.32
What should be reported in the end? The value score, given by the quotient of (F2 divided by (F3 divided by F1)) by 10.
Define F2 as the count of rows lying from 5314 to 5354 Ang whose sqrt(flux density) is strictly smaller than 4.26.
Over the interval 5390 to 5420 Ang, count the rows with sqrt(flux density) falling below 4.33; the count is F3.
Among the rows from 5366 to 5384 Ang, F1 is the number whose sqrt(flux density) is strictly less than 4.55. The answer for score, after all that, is 1.1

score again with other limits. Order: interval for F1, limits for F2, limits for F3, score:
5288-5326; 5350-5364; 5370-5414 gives 0.0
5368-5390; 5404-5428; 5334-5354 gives 0.3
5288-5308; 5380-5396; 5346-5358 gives 0.6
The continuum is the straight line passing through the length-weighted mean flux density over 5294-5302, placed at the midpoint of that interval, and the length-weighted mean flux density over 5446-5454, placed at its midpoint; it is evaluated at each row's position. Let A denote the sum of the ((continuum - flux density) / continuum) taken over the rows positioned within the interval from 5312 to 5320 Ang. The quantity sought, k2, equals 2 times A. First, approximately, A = -0.22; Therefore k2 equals -0.4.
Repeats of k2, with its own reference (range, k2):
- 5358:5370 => -0.6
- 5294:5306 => -0.4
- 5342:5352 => 0.5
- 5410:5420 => -0.4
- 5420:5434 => 1.5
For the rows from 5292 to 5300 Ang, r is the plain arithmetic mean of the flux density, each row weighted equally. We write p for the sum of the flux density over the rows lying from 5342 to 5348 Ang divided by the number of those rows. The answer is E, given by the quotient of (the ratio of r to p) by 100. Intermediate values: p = 18.1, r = 19.3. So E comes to 0.0106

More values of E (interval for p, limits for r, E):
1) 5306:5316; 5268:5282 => 0.0082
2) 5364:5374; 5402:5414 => 0.0095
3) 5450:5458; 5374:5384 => 0.0101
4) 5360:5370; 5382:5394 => 0.0099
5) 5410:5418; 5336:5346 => 0.0086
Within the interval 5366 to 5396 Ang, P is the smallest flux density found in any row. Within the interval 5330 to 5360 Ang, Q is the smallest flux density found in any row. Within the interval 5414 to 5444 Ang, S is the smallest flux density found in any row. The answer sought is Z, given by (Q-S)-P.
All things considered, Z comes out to -16.3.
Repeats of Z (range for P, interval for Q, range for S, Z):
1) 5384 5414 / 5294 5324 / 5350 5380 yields -18.0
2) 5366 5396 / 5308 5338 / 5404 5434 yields -18.0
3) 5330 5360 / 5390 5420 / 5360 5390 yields -17.6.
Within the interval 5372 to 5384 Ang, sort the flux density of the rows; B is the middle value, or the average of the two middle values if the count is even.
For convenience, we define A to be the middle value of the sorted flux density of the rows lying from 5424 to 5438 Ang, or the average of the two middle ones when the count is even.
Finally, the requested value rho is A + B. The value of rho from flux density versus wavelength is 38.9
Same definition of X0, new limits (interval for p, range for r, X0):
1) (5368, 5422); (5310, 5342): 1.282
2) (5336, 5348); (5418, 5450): 1.267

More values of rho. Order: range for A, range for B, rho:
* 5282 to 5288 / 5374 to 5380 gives 41.3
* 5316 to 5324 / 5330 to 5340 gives 36.4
